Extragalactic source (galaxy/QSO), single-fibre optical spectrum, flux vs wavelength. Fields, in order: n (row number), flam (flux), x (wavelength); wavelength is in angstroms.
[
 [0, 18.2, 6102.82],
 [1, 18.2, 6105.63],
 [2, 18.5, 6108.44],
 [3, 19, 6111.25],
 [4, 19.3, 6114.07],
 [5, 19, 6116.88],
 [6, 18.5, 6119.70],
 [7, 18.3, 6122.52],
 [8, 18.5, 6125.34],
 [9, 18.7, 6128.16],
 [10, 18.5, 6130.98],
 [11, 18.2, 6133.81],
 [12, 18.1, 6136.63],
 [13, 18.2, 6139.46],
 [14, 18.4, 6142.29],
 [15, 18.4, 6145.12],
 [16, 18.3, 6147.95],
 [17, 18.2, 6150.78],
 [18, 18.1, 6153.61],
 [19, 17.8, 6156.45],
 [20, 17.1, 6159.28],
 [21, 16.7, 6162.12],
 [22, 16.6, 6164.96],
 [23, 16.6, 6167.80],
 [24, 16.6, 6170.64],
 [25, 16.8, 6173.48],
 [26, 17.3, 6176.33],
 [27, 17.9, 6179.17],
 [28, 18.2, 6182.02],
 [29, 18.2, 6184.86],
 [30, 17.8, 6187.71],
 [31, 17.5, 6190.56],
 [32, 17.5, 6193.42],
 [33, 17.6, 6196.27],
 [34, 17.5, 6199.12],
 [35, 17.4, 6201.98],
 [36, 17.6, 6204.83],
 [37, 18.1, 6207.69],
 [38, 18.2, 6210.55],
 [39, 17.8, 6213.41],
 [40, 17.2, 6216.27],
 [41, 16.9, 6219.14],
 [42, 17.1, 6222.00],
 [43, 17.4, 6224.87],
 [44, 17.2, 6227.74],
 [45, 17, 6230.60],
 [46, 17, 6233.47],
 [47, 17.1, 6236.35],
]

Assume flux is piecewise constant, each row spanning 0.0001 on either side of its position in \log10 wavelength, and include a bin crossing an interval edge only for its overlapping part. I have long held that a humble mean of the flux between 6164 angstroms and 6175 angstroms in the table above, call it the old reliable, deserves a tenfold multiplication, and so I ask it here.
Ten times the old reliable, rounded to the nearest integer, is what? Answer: 167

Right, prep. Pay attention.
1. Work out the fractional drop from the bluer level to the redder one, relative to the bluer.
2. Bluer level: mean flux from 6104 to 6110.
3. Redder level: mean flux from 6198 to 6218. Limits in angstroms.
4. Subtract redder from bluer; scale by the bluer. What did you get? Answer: 0.04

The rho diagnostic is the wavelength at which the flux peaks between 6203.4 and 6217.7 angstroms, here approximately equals 6210.55 angstroms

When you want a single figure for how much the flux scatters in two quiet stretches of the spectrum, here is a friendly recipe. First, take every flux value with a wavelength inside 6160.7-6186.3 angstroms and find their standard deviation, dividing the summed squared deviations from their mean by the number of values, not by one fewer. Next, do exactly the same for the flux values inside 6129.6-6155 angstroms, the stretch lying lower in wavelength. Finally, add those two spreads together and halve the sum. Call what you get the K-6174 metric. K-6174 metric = 0.40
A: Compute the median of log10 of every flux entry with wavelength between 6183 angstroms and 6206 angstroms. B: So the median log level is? 1.244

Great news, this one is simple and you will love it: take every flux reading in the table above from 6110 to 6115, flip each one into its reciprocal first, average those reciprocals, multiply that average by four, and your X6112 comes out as 0.209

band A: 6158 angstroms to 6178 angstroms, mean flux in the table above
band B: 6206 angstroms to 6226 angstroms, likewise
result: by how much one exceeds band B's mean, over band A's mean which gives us -0.98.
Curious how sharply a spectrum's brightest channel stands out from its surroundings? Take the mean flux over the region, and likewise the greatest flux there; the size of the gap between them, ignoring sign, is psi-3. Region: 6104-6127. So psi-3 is 0.64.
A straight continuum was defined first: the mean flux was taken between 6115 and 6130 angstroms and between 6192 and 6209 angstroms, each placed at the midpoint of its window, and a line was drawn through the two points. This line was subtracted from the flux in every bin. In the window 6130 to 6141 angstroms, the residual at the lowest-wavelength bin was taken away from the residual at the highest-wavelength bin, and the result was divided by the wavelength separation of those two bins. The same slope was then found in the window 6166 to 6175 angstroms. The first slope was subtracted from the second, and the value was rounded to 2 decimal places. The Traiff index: 0.07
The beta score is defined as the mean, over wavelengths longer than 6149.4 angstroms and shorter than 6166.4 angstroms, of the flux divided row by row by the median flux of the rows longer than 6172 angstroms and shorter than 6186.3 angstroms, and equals 0.97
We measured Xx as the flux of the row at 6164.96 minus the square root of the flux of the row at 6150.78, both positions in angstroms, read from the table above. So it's 12.3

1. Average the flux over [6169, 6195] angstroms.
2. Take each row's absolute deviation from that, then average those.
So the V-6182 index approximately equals 0.44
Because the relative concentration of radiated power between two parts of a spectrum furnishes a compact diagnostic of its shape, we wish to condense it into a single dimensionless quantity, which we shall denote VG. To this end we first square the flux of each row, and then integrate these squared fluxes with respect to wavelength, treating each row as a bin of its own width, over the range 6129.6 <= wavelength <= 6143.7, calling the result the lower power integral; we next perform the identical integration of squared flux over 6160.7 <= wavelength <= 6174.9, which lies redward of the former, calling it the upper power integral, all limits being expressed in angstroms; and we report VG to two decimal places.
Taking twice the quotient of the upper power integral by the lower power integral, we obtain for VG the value 1.67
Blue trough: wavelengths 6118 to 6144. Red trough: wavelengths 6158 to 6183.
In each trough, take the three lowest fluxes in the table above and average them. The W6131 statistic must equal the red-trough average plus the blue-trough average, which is 34.8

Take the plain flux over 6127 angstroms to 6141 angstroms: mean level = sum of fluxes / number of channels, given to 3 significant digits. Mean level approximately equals 18.3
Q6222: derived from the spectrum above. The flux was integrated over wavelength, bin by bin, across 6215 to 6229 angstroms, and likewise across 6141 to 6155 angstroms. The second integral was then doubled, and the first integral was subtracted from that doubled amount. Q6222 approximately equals 272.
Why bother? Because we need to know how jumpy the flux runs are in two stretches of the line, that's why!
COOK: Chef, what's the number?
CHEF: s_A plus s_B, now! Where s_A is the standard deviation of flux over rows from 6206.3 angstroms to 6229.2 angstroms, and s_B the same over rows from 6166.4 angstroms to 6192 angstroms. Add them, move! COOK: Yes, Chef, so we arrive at 1.1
